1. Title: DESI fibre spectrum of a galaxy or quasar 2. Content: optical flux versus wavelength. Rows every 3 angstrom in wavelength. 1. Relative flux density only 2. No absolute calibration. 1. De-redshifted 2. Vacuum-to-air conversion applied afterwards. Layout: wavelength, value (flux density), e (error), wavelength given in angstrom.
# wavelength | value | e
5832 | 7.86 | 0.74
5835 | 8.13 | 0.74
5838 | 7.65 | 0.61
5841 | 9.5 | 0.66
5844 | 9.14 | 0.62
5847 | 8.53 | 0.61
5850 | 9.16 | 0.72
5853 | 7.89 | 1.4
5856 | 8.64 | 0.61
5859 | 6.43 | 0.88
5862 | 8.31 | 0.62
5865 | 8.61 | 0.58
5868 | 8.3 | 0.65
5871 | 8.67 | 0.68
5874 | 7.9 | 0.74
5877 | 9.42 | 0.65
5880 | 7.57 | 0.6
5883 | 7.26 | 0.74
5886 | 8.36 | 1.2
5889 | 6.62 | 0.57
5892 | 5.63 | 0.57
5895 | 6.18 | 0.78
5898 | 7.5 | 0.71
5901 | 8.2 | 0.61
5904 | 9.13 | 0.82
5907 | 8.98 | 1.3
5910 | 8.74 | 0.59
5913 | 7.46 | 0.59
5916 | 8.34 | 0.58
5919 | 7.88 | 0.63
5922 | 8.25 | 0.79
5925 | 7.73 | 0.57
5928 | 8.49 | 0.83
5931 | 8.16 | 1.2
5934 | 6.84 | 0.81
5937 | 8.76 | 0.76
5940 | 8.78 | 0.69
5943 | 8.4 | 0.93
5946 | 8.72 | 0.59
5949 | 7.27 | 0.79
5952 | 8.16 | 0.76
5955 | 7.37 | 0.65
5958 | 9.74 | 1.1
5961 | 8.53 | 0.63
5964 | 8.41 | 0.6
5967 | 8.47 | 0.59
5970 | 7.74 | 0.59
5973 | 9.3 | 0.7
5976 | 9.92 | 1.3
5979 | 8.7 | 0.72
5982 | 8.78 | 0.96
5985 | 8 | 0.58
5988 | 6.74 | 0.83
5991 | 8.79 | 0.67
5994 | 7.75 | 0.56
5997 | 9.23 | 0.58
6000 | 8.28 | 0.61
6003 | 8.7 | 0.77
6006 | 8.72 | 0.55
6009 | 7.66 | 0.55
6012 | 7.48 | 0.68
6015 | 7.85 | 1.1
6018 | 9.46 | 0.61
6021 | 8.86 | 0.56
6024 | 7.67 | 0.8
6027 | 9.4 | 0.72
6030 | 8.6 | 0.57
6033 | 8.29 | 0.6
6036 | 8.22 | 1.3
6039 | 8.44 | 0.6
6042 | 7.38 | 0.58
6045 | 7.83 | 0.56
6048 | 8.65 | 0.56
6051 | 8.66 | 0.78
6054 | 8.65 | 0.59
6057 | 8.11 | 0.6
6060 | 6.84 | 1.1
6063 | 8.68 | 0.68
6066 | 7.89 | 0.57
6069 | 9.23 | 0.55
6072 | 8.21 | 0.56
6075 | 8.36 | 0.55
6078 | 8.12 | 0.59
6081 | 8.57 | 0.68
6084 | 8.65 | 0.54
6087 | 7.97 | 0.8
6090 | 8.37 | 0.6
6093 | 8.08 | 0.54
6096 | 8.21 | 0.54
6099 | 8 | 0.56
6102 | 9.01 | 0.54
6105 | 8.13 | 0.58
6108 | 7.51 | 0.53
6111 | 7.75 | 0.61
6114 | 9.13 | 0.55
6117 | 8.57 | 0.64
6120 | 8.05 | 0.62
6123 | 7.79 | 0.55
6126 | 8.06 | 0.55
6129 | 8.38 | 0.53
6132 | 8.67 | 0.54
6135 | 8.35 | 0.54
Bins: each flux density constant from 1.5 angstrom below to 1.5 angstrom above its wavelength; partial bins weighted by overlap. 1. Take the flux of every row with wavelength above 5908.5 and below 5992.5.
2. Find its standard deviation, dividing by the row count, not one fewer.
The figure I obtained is 0.74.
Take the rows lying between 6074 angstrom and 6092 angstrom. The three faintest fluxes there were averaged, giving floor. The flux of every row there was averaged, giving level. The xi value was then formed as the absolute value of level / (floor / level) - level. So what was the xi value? 0.19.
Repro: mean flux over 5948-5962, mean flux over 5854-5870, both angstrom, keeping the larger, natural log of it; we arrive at 2.11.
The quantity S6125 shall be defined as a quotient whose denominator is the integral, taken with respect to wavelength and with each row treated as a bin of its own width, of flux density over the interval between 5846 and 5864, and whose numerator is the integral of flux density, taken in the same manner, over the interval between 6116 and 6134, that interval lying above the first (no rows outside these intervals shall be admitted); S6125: 1.01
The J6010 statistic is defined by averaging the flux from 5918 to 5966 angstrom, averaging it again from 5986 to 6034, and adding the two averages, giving 16.6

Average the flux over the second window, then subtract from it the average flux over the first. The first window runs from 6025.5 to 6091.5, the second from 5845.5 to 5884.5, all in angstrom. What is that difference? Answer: -0.12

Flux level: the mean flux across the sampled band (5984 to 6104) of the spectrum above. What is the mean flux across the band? 8.29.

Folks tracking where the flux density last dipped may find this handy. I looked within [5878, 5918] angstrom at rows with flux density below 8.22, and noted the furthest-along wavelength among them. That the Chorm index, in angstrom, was 5913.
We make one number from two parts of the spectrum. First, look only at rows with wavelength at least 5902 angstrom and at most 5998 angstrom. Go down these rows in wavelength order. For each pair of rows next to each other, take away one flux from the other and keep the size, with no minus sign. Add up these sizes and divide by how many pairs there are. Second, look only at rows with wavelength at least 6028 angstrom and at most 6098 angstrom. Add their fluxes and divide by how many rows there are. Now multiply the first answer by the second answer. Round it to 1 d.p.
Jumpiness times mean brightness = 7.1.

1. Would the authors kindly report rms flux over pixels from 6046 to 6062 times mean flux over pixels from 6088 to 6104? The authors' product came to 68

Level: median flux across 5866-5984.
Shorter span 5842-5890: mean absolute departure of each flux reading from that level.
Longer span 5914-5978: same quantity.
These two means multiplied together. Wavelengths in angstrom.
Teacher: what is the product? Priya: 0.35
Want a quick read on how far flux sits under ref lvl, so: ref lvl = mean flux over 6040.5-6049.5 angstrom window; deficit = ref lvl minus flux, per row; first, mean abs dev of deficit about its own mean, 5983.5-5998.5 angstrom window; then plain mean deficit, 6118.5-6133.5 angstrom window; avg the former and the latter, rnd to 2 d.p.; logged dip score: 0.24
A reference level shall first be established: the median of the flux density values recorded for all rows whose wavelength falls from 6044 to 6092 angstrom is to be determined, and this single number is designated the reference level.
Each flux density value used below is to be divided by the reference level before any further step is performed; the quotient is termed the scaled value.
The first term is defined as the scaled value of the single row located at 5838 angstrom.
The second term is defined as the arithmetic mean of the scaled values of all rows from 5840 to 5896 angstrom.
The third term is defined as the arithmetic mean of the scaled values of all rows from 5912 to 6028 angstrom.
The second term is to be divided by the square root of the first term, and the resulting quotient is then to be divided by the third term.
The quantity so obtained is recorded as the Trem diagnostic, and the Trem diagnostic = 1.01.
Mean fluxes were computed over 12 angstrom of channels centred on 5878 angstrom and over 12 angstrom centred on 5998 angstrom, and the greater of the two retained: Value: 8.49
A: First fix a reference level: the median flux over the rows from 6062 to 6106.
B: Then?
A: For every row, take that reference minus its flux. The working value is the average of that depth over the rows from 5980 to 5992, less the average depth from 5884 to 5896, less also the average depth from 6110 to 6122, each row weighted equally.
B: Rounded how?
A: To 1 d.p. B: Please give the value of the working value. -1.2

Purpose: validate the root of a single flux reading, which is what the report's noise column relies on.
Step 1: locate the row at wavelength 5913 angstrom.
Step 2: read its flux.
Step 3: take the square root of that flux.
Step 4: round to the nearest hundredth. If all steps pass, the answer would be 2.73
